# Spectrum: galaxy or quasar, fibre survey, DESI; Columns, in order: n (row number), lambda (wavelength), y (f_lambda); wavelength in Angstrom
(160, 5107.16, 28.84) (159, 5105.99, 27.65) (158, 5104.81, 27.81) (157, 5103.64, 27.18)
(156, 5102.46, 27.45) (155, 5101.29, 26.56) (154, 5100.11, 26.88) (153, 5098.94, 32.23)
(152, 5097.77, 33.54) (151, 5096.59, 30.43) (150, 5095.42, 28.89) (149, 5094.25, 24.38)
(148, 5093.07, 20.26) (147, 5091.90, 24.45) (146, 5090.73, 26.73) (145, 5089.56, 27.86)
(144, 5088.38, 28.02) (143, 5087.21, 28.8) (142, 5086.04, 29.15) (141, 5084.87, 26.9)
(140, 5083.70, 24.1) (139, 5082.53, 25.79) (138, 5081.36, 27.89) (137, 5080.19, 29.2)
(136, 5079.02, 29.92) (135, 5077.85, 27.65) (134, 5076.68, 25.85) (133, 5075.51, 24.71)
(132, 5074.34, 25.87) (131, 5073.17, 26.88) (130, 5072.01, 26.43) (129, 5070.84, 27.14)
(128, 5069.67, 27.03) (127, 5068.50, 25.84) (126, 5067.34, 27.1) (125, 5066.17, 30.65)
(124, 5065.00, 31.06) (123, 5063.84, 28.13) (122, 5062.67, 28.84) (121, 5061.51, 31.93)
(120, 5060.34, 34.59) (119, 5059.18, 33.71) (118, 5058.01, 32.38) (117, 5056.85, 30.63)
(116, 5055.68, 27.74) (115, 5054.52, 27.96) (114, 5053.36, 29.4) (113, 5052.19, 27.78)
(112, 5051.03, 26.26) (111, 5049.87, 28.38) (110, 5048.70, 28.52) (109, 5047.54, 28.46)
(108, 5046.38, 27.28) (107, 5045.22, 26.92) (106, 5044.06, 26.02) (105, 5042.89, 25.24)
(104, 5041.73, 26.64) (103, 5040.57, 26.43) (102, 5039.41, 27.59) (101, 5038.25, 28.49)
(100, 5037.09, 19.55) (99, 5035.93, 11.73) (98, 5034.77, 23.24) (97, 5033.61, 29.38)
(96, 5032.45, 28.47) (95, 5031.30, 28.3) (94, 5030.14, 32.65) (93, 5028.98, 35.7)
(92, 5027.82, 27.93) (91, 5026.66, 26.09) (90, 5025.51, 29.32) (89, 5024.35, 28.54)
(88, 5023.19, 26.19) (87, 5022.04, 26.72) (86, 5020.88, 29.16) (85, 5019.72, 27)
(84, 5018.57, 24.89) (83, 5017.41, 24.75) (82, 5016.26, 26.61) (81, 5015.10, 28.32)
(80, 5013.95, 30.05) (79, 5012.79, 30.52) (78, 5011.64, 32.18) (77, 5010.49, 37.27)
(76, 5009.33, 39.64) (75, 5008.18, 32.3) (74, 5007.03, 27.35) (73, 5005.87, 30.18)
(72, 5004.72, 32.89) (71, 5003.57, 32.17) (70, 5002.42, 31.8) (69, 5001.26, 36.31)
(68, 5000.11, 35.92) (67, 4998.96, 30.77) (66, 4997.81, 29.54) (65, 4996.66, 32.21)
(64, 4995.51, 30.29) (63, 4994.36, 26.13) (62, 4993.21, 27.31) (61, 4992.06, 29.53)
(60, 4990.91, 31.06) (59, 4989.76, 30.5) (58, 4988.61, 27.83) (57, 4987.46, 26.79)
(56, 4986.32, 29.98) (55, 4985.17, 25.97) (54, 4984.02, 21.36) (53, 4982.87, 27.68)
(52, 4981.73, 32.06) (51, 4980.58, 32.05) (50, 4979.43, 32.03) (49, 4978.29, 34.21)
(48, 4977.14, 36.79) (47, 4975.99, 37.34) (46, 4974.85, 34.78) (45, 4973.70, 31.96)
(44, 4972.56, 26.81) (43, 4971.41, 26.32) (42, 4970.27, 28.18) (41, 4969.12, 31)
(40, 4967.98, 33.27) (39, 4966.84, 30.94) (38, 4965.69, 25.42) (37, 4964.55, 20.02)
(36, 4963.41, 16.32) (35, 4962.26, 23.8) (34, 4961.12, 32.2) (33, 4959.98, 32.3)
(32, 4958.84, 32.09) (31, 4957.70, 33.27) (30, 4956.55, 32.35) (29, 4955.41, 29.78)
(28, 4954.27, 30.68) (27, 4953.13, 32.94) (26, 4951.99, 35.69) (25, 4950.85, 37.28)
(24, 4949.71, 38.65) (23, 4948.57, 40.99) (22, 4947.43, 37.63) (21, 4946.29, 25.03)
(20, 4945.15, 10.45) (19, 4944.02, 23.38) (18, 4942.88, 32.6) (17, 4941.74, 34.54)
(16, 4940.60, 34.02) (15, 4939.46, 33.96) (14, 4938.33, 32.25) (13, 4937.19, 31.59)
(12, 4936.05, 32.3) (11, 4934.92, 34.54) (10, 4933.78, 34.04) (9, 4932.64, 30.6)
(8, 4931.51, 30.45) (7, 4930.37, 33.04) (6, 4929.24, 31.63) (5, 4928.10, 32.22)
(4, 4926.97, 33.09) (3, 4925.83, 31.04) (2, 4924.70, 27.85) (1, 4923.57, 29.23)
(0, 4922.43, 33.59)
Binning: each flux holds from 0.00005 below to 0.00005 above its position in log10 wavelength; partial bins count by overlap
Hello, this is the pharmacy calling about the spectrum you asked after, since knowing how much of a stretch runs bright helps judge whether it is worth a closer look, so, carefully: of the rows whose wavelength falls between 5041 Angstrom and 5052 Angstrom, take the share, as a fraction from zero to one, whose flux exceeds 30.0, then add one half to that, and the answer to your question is 0.50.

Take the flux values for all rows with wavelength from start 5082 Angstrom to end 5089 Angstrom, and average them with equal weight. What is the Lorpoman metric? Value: 27.1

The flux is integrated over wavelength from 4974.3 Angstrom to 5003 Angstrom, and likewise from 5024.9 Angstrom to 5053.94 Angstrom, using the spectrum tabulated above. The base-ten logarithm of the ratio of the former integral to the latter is 0.052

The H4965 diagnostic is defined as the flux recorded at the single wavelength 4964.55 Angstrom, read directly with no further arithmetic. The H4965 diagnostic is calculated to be 20.02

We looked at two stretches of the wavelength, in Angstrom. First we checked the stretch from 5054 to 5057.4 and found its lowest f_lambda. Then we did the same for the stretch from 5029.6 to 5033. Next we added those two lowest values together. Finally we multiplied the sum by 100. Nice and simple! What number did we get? 5604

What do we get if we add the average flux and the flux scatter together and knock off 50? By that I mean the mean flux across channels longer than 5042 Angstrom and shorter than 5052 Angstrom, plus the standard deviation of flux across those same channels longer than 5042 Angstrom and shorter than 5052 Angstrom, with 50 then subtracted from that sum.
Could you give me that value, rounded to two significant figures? -22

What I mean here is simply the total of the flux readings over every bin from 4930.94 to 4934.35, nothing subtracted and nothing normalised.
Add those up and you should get 95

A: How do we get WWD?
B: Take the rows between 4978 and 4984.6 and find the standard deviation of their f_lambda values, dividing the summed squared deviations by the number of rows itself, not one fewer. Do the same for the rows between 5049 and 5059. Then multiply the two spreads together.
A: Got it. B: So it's 7.7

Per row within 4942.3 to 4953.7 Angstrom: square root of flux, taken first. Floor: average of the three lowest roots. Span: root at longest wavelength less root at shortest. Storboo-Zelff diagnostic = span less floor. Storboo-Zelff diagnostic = -4.3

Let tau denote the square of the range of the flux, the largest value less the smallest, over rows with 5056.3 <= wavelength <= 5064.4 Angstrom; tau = 42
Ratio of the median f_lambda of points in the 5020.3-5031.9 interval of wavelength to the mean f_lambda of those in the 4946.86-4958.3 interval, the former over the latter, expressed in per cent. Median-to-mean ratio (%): 81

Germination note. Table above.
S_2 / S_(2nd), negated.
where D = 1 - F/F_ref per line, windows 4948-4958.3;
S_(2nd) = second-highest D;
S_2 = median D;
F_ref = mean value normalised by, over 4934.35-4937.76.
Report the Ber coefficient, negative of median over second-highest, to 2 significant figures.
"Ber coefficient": 0.22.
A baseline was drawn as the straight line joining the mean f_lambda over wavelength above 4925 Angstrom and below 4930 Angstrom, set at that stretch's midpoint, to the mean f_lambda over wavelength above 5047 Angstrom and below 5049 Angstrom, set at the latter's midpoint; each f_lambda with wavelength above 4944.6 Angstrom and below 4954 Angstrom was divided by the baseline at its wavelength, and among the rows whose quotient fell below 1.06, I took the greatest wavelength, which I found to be 4953.13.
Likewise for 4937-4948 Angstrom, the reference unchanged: 4946.29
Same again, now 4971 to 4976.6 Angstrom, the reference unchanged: 4973.70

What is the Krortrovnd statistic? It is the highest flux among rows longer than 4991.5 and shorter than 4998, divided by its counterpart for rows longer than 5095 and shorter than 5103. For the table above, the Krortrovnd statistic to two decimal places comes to 0.96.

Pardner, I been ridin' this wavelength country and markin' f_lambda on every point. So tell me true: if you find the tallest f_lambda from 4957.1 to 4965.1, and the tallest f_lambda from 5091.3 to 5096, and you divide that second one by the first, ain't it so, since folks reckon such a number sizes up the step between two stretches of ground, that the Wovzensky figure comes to 0.87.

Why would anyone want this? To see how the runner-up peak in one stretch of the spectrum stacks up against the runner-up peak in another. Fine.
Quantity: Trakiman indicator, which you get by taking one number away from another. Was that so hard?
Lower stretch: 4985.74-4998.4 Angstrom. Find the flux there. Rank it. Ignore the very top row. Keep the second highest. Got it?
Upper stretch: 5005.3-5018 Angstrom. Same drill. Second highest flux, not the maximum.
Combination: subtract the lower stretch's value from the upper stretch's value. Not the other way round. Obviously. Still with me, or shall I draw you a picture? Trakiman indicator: 6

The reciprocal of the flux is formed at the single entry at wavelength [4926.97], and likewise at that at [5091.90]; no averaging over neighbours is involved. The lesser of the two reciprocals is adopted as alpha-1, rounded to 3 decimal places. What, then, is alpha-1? 0.030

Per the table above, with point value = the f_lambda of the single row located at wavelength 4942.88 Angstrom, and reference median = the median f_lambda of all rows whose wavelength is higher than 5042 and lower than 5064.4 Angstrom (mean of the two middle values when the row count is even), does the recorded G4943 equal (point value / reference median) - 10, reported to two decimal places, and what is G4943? -8.85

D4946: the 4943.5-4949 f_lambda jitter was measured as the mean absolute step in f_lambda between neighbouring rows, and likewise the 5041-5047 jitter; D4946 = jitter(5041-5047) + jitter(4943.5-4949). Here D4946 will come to 12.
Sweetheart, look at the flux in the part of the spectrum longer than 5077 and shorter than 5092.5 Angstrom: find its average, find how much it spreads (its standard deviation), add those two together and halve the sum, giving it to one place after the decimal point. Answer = 14.6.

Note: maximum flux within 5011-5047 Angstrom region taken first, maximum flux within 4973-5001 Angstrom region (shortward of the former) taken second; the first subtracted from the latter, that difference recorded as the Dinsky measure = 1.6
